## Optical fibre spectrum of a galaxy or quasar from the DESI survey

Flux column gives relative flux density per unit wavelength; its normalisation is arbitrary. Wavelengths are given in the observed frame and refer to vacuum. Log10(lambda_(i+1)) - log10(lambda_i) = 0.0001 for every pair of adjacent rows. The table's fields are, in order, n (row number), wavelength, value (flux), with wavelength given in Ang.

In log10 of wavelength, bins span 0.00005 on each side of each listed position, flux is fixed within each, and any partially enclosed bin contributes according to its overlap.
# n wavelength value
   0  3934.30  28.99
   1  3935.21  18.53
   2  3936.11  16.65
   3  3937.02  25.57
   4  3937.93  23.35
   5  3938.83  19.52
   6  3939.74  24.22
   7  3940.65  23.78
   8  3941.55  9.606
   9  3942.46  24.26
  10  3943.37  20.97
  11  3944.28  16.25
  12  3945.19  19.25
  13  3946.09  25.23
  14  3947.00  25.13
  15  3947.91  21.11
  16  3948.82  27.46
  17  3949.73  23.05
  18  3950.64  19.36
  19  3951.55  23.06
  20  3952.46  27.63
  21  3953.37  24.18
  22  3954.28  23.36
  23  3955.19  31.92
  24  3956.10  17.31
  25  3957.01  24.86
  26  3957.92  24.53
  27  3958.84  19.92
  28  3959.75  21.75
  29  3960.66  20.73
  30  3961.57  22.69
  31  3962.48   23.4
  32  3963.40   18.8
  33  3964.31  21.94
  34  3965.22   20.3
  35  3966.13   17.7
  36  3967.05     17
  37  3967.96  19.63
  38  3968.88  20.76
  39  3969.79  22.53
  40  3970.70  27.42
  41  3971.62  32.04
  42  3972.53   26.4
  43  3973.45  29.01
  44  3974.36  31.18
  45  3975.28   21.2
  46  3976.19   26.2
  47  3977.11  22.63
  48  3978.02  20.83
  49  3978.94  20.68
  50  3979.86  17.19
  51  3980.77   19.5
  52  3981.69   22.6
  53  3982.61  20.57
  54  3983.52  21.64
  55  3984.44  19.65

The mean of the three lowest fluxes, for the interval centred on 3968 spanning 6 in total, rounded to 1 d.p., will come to 18.1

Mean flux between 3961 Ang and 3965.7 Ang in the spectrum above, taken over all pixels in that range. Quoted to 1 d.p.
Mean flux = 21.4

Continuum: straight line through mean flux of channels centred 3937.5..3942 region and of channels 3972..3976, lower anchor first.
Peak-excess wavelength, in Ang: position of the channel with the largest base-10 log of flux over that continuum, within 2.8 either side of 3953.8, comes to 3955.19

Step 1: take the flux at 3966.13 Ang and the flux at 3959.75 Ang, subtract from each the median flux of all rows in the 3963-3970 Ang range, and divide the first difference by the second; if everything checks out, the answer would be -1.3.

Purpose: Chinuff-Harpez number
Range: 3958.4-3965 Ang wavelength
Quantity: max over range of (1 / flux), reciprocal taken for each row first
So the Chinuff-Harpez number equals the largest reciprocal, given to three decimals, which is 0.053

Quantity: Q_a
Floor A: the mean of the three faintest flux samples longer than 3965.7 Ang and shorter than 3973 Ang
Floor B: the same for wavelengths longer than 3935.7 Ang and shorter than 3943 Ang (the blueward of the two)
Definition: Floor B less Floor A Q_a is -3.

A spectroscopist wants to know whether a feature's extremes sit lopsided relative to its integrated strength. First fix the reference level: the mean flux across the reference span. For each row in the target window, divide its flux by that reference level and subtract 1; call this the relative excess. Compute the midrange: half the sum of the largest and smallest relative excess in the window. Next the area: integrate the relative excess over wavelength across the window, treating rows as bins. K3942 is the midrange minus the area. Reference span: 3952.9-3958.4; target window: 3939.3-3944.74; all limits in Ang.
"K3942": 0.7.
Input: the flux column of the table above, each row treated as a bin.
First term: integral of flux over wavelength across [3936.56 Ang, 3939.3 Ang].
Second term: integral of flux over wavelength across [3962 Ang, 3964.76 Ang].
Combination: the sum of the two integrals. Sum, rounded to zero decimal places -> 121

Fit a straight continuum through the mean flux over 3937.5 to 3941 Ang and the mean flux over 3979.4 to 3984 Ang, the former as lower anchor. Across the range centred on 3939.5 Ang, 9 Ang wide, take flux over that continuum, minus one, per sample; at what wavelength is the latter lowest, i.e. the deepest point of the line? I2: 3941.55 Ang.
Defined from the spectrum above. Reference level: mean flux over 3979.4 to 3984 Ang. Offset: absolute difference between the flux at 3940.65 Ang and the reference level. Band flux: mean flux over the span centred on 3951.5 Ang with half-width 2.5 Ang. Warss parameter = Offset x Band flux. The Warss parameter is 82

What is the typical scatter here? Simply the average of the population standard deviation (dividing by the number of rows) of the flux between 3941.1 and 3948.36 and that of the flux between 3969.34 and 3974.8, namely 4.06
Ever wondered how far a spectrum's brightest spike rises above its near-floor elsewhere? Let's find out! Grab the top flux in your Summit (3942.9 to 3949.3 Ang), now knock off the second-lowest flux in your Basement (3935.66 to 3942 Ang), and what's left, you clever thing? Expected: 10.8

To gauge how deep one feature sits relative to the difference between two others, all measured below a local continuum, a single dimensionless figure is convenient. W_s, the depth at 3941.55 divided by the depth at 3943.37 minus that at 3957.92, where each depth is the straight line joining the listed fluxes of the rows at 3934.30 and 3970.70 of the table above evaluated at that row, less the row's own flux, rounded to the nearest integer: 5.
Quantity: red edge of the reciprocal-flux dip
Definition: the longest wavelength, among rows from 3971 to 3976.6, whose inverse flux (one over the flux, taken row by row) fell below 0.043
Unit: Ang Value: 3976.19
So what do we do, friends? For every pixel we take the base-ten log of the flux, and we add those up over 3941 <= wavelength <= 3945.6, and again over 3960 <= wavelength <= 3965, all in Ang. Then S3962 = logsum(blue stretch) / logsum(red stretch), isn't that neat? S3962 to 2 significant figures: 0.93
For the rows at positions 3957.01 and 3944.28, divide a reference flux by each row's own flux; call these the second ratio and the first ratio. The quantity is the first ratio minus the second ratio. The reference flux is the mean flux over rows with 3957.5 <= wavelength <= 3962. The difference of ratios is 0.5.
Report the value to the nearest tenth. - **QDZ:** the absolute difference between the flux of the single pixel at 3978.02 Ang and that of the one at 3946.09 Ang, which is 4.4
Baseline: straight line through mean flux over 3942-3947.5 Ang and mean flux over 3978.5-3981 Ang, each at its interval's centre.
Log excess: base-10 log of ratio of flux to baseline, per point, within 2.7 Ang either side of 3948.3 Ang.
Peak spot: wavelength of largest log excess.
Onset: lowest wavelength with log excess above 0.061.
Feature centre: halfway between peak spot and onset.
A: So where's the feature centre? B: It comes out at 3947.5 Ang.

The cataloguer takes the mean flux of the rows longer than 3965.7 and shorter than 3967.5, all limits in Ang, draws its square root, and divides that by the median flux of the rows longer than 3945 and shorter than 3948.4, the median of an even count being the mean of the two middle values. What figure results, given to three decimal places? 0.180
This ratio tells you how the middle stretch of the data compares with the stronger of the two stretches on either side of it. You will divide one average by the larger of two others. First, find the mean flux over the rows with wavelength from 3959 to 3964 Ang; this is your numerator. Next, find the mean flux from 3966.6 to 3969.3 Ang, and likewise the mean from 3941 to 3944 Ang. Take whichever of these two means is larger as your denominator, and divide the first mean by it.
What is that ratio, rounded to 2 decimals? 1.12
